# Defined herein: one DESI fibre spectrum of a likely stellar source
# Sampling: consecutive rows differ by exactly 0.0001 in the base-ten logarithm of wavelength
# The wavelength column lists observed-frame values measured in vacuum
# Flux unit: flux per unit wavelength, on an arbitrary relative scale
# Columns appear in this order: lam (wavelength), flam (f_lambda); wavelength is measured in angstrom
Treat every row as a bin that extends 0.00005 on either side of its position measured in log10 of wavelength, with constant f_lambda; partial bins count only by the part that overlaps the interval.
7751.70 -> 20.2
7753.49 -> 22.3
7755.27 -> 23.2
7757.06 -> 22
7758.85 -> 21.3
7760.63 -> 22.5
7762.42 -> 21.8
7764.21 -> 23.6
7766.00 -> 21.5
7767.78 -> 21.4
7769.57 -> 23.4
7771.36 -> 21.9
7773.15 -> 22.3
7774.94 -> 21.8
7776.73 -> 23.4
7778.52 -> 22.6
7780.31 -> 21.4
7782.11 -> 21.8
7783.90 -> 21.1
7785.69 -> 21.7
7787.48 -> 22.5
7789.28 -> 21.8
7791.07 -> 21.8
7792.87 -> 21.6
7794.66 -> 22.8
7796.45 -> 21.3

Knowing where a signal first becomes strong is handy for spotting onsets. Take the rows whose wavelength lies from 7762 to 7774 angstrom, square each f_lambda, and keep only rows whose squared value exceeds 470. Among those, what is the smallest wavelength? 7762.42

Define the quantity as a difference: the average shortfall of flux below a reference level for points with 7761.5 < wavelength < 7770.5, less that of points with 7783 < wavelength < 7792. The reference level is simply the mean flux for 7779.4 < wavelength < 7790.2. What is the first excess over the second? -0.56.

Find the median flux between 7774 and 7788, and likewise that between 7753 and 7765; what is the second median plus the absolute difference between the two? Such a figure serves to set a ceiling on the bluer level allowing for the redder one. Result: 22.8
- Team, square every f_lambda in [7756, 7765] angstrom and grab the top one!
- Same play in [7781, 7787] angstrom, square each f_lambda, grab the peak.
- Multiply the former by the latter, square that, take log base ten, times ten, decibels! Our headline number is 108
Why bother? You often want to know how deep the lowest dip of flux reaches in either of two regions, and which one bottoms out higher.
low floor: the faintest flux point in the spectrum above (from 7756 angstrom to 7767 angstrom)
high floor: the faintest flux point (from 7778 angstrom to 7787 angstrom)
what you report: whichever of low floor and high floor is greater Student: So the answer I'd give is 21.3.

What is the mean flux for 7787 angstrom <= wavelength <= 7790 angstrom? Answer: 22.1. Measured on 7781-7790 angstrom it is 21.8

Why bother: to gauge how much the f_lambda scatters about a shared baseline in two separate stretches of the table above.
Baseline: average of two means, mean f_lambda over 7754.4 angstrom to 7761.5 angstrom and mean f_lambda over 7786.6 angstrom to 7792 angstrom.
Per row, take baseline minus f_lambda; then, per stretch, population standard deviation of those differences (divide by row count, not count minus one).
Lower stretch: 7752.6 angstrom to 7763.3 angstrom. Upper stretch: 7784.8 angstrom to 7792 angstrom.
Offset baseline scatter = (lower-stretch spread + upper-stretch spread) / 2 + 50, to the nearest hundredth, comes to 50.46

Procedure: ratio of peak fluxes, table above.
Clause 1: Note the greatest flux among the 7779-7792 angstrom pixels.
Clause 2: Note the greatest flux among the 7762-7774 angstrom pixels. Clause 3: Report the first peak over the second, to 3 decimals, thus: 0.953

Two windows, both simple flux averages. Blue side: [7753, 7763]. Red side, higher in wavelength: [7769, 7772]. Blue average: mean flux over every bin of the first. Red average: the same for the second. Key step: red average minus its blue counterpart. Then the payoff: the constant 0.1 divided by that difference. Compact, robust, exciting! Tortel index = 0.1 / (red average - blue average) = 0.2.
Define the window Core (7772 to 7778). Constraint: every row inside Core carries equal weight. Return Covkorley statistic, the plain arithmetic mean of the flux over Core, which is 22.5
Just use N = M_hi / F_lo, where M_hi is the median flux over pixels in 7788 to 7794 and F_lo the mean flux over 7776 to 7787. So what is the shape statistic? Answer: 0.991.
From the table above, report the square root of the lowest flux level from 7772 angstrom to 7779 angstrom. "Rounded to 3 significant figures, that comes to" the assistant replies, 4.67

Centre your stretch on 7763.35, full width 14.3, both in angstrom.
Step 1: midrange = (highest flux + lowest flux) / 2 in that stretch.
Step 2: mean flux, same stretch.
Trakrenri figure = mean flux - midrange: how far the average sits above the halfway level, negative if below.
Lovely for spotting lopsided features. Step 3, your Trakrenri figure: -0.26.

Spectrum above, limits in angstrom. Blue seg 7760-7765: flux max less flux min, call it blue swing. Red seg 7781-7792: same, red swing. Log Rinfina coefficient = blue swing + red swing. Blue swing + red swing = 3.20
